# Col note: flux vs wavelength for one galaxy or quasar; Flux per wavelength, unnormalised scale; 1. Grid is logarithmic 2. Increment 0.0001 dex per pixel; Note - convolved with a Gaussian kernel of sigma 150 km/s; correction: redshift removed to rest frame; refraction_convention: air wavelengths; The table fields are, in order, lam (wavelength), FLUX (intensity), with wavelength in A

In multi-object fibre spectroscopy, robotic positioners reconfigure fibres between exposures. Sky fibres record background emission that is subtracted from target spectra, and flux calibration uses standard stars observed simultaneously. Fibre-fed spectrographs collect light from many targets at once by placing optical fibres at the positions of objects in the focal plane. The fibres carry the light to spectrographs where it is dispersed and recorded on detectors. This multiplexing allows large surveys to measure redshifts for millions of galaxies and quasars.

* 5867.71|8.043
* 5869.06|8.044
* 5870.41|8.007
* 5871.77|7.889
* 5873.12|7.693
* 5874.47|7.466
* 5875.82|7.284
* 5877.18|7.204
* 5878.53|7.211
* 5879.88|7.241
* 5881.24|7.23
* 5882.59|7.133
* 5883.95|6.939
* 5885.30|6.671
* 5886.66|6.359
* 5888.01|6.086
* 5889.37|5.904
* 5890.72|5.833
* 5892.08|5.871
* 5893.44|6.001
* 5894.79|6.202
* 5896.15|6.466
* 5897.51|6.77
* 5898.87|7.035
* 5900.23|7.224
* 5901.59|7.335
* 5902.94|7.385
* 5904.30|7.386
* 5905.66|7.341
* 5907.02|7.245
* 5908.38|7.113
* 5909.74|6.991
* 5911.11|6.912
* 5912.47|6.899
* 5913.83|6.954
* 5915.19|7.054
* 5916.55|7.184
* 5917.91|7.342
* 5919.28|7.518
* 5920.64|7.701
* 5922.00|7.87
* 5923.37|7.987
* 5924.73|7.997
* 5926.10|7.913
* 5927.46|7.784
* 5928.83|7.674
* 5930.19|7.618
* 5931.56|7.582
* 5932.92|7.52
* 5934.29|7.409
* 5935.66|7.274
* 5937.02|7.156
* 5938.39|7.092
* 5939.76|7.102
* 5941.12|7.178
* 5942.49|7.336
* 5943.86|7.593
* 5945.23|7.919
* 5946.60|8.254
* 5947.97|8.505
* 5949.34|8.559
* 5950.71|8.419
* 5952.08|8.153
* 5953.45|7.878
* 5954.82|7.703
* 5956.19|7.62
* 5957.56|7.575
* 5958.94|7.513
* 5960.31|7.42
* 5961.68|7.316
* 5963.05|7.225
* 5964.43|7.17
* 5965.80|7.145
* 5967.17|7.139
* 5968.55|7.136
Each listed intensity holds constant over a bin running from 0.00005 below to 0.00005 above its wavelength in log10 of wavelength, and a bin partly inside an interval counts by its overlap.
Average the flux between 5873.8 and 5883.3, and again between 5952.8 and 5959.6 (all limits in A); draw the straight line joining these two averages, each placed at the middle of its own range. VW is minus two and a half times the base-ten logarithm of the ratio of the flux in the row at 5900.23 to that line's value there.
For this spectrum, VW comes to 0.02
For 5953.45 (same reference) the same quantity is -0.03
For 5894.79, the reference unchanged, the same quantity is 0.18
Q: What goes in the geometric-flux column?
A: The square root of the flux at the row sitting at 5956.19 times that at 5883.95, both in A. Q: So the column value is 7.27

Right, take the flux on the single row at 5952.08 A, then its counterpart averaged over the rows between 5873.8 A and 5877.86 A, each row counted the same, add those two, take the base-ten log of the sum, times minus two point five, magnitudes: -2.97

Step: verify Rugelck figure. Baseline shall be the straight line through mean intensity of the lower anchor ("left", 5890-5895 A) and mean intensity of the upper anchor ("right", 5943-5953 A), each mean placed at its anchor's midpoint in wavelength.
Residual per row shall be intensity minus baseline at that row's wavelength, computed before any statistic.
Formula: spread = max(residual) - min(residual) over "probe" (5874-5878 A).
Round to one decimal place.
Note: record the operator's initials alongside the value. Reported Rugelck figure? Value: 0.4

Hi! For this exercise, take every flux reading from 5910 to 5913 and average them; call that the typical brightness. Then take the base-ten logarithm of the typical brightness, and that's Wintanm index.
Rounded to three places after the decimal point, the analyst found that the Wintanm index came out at 0.839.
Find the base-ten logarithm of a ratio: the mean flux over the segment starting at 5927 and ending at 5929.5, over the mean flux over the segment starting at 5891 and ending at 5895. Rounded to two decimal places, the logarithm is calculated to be 0.11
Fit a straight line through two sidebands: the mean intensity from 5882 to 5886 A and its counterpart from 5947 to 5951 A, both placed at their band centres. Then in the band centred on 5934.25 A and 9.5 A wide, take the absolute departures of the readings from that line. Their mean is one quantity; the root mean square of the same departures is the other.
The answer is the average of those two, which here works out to 0.77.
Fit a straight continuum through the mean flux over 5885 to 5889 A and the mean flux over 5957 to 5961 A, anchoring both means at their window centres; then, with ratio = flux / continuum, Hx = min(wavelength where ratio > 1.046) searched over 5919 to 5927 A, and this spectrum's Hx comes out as 5919.28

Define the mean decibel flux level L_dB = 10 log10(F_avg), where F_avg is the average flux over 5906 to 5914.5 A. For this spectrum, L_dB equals 8.5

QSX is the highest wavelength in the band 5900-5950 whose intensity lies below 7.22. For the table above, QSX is 5941.12 A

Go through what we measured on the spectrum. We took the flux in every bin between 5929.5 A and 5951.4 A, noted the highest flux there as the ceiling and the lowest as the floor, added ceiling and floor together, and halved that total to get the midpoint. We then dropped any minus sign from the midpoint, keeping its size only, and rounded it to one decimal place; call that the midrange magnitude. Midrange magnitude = 7.8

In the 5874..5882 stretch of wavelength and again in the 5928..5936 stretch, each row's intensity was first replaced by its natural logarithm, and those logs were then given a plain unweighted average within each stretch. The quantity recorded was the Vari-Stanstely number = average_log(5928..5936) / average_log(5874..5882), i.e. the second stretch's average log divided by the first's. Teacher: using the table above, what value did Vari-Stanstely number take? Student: 1.02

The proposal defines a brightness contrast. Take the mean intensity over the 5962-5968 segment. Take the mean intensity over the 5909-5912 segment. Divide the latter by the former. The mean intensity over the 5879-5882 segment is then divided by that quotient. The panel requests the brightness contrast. 7.5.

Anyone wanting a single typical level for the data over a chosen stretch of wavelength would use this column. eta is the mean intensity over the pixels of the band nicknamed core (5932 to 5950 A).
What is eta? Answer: 7.61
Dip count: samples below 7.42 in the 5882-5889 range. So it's 5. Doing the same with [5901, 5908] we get 5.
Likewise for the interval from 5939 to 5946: 3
